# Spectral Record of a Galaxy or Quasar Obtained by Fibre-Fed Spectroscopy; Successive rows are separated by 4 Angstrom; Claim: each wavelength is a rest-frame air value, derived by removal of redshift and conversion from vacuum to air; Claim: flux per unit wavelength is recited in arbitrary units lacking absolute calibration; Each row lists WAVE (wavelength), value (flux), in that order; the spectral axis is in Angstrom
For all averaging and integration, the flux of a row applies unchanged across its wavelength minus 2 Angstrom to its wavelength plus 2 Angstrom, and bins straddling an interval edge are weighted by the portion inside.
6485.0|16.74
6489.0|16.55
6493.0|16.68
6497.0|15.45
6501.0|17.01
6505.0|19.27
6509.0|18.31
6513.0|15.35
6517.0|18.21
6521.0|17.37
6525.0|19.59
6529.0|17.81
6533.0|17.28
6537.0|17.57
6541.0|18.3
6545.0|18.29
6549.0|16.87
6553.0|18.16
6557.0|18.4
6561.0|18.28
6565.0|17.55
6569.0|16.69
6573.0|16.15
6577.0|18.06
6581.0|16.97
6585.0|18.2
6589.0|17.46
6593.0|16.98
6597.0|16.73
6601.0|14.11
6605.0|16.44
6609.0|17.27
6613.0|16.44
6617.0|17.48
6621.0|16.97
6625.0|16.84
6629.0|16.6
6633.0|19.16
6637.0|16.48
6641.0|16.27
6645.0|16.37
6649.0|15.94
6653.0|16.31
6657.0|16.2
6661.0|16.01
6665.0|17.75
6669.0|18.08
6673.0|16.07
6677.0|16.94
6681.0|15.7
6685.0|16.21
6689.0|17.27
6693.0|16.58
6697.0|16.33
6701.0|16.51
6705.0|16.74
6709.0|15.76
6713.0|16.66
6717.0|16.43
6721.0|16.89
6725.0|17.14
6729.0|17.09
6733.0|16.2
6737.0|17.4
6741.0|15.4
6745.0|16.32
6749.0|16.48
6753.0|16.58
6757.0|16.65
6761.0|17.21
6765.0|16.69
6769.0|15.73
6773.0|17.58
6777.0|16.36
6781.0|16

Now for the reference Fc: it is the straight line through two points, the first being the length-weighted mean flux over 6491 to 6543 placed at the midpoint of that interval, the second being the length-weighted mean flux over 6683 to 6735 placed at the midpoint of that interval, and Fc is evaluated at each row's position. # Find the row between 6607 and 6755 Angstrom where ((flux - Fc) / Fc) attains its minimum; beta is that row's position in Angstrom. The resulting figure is 6741.0 Angstrom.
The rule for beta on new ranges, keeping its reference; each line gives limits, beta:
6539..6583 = 6573.0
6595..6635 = 6601.0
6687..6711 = 6709.0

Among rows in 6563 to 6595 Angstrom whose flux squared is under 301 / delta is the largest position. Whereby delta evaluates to 6593.0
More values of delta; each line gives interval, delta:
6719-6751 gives 6749.0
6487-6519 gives 6513.0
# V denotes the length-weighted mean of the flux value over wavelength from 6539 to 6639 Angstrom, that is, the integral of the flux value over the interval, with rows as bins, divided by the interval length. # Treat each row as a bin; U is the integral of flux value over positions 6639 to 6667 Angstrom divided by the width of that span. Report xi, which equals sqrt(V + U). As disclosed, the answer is 5.80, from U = 16.4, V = 17.2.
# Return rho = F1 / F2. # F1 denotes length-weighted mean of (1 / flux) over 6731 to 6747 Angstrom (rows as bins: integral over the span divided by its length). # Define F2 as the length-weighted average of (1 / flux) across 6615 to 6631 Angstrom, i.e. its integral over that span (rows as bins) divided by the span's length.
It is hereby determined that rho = 1.04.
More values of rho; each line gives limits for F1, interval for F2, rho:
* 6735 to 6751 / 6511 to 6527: 1.07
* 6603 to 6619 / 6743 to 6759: 0.98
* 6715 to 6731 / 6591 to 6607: 0.95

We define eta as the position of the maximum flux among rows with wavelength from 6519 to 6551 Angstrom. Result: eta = 6525.0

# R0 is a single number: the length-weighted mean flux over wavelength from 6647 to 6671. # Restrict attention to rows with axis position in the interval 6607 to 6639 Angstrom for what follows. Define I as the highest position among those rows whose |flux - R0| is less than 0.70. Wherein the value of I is 6637.0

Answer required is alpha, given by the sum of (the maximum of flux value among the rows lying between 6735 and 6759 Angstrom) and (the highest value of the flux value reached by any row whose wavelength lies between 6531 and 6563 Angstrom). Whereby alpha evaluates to 35.8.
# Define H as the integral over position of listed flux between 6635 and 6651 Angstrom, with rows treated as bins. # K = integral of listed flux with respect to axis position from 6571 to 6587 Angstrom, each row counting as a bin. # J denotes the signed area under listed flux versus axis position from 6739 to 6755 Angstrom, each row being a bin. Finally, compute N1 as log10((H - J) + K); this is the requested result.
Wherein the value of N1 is 2.45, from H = 260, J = 259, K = 278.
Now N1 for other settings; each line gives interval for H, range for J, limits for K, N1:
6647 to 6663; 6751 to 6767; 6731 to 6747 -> 2.40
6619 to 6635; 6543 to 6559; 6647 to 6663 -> 2.40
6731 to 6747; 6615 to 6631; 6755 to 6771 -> 2.41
